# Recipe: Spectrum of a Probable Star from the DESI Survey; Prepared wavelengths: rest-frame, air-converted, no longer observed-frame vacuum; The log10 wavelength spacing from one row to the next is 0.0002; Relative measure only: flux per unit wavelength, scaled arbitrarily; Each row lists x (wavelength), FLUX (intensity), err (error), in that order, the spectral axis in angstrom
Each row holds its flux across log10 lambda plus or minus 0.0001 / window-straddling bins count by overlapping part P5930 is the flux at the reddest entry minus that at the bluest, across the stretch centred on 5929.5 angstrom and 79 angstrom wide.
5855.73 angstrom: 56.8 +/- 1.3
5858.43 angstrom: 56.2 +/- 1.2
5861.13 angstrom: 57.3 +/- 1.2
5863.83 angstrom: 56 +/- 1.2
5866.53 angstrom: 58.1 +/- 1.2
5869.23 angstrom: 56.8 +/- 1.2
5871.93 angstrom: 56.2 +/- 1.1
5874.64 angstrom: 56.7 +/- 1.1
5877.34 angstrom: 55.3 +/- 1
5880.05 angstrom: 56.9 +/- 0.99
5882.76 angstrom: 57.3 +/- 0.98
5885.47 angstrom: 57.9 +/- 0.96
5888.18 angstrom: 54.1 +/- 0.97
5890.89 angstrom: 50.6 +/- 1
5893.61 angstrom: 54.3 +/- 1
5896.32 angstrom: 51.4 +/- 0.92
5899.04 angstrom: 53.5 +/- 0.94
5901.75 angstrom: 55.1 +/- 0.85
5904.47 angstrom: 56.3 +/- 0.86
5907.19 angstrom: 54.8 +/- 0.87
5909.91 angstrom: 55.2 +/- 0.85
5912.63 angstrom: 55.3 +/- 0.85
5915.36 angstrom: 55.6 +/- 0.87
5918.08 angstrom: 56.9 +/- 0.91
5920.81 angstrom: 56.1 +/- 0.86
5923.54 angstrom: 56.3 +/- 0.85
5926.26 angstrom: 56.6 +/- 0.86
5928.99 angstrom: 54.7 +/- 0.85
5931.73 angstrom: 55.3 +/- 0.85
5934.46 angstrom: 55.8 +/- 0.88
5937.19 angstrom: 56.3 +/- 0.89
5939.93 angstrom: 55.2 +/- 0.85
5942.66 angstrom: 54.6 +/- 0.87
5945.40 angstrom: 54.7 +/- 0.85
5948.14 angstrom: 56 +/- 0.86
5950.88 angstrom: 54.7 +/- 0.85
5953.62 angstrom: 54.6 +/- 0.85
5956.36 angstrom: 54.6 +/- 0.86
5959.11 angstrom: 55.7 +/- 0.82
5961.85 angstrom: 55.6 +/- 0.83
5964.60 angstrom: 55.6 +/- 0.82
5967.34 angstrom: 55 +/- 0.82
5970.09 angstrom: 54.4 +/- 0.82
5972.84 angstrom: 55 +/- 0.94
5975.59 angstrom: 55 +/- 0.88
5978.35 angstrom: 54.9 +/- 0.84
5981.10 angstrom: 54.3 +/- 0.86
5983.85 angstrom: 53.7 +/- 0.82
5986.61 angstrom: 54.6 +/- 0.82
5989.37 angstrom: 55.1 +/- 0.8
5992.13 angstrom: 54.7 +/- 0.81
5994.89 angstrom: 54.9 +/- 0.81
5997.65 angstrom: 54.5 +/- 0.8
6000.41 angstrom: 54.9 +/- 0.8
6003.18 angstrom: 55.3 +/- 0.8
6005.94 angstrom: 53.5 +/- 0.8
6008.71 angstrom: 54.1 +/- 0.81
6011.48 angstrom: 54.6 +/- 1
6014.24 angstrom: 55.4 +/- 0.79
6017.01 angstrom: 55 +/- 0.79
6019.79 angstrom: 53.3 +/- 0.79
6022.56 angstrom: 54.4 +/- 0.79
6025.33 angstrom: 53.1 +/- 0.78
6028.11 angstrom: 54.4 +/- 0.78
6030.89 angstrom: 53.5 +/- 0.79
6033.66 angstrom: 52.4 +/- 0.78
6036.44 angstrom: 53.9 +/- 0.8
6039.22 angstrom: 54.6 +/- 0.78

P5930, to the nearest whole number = 4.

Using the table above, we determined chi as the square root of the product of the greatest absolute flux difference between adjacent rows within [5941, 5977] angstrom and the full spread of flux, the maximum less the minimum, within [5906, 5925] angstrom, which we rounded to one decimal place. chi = 1.7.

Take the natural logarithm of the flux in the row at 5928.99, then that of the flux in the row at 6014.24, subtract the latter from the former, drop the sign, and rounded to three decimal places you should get 0.013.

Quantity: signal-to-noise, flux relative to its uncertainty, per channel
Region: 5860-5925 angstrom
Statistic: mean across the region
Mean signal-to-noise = 57.5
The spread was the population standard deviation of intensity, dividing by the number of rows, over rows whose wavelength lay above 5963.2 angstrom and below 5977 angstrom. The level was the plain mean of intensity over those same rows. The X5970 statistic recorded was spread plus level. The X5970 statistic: 55.4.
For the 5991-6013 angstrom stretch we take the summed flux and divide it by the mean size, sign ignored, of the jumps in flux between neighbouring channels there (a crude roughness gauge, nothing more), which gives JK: 711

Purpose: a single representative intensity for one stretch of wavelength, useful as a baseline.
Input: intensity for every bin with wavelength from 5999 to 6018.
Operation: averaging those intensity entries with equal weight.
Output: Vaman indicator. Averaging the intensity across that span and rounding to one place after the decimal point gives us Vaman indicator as 54.7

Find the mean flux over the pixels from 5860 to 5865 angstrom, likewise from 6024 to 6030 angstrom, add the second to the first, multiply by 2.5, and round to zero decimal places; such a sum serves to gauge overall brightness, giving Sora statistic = 276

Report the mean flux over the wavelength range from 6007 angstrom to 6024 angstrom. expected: 54.5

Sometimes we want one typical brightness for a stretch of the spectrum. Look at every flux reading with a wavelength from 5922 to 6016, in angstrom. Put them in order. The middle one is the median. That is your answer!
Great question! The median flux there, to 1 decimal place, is 54.9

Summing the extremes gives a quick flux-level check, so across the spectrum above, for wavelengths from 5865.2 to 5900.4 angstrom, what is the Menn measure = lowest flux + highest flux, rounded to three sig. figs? 109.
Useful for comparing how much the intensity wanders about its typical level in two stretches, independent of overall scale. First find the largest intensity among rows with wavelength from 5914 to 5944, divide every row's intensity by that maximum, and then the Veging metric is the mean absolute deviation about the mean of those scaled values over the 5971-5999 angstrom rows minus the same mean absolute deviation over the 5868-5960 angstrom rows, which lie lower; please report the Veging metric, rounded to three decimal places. -0.013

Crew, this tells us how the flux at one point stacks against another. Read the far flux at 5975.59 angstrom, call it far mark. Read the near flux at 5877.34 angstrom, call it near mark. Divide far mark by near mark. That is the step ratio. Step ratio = 0.995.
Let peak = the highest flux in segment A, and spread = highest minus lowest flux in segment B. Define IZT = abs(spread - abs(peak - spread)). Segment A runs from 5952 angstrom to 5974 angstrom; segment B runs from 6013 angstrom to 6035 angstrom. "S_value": 49.7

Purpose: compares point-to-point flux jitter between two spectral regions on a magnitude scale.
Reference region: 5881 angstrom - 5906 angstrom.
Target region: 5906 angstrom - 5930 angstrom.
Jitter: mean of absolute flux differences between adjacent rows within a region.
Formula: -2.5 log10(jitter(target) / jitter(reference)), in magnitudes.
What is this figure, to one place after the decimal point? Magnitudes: 1.4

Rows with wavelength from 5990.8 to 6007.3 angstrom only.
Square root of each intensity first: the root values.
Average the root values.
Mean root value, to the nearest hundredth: 7.39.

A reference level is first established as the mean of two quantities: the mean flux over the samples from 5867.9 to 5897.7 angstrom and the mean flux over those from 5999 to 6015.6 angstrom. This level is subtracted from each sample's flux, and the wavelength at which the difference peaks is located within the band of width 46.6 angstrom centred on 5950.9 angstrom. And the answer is 5937.19 angstrom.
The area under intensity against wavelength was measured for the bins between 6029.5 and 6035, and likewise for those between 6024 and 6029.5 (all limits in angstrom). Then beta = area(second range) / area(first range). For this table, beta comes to 1.01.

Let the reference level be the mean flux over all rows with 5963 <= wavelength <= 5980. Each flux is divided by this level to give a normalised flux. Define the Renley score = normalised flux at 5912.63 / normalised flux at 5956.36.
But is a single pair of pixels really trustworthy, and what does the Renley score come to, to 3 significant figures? 1.01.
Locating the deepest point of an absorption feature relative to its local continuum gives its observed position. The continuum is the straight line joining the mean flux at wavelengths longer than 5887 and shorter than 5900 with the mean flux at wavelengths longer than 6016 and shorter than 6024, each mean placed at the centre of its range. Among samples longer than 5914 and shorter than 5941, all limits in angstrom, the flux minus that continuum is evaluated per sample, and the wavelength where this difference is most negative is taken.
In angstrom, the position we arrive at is 5928.99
